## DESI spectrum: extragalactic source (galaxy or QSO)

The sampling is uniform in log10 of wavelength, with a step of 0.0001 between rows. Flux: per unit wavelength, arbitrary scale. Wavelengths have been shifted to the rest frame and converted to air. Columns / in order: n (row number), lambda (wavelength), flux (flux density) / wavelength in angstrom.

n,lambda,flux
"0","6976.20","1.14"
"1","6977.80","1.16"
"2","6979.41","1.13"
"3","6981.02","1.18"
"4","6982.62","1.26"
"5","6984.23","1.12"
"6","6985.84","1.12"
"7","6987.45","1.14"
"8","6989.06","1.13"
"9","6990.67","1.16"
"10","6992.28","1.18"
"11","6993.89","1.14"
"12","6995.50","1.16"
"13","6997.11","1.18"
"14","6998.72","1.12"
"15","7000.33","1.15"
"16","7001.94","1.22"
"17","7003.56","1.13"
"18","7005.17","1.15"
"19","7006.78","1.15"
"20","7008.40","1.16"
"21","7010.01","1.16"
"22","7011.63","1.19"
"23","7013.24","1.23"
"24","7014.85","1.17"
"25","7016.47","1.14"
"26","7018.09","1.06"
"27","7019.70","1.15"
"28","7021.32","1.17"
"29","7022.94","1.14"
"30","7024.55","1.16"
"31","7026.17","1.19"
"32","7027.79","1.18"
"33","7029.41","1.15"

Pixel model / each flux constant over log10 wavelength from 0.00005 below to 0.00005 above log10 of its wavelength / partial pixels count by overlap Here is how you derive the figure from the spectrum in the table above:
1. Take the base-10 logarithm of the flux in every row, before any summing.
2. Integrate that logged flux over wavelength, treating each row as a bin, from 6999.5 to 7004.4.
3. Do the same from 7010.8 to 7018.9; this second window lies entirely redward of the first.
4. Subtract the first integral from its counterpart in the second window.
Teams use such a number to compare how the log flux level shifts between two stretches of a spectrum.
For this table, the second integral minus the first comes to 0.19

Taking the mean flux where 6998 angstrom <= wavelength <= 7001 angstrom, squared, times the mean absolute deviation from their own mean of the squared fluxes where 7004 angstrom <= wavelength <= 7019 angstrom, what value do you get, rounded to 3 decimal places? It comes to 0.083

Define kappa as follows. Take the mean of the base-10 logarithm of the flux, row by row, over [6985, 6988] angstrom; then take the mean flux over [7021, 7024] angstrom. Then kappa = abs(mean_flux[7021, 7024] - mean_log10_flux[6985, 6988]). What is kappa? 1.102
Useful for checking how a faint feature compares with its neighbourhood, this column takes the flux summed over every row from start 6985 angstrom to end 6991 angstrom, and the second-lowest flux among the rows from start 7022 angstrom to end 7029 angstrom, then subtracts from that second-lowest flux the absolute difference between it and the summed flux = -2.230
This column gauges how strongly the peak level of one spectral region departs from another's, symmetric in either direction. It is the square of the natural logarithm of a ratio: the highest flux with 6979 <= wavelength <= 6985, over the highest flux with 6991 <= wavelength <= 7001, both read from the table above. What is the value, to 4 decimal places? 0.0043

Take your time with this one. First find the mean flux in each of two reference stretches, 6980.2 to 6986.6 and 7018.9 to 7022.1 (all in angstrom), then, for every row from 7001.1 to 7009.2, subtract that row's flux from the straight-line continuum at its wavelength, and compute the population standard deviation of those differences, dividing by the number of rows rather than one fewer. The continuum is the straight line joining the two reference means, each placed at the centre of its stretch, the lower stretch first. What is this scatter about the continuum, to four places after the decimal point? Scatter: 0.0303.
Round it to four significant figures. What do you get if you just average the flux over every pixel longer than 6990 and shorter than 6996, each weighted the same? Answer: 1.160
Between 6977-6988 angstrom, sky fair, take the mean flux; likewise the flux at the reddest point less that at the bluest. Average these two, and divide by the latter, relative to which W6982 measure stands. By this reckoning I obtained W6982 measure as -28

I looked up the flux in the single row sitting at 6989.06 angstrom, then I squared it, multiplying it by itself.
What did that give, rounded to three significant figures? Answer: 1.28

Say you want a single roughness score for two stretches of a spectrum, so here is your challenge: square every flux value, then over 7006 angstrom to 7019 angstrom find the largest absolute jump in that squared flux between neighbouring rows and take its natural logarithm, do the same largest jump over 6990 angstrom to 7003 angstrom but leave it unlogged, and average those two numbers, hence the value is -0.79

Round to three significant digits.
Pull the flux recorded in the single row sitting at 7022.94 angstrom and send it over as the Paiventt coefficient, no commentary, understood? 1.14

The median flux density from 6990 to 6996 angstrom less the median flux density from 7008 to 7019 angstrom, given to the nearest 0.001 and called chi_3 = 0.000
